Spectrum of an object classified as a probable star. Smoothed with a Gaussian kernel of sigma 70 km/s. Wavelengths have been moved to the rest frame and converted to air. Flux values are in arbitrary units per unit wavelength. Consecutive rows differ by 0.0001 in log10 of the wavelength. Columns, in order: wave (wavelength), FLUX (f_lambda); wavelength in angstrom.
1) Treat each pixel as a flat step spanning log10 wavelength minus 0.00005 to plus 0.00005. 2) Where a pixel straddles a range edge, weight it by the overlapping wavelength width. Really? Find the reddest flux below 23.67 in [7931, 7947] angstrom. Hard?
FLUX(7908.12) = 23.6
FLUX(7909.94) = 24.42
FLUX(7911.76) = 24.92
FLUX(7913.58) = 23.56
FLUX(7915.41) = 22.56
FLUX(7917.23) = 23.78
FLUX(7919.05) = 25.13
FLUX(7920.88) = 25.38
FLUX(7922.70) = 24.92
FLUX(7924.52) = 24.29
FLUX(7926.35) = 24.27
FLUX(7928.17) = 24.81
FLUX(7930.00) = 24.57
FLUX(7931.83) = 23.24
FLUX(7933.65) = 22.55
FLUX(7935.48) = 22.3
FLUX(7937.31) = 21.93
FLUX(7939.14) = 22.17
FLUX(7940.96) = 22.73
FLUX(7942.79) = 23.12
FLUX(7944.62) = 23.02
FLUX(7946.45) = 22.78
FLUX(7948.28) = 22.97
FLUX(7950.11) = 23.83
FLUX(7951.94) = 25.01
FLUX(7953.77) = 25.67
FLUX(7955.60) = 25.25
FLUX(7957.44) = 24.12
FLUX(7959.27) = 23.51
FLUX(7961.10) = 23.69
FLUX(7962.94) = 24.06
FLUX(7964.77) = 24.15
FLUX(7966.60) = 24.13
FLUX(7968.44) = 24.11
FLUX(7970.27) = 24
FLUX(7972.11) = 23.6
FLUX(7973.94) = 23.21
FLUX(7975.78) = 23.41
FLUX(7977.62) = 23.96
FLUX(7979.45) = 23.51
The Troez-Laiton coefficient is 7946.45 angstrom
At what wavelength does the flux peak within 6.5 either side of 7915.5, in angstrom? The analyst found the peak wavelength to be 7920.88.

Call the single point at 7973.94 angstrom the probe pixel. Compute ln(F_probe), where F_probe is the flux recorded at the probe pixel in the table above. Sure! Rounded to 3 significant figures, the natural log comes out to 3.14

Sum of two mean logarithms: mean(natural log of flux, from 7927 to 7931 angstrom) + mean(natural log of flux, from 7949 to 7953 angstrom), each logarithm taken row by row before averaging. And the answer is 6.40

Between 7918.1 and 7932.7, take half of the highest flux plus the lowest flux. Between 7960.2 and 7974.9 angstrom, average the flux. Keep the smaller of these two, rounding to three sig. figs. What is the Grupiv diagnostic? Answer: 23.9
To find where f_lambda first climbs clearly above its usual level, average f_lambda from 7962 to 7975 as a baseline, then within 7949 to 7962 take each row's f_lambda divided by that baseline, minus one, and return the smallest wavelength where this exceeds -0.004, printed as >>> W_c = 7950.11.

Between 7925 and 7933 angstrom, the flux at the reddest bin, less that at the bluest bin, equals -1.0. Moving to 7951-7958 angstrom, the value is -0.9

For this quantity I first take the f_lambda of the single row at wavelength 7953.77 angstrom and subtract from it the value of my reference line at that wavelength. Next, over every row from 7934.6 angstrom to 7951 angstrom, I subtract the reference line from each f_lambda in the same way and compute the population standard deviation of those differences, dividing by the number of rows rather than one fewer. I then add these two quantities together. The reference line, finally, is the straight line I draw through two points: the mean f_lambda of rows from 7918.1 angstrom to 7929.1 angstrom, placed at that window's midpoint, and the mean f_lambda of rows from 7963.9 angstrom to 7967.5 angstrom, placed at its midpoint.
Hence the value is 1.9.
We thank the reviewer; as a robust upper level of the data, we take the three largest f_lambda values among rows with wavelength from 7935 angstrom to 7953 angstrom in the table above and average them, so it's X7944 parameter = 24.0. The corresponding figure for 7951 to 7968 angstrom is 25.3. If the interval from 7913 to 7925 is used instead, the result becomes 25.1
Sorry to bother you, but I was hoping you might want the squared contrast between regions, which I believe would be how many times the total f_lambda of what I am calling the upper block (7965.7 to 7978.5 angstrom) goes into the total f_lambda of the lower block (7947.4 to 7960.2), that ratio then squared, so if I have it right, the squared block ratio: 1.05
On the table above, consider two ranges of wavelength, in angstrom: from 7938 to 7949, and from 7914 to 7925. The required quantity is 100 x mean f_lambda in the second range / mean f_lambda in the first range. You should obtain 107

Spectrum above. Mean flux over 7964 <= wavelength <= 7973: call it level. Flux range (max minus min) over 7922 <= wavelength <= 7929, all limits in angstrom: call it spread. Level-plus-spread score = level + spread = 24.6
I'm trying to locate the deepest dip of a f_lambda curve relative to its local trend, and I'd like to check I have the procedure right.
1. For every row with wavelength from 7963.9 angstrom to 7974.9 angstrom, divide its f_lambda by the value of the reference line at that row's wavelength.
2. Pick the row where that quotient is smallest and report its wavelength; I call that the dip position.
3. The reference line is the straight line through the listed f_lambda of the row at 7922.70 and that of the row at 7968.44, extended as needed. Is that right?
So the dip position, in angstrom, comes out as 7973.94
